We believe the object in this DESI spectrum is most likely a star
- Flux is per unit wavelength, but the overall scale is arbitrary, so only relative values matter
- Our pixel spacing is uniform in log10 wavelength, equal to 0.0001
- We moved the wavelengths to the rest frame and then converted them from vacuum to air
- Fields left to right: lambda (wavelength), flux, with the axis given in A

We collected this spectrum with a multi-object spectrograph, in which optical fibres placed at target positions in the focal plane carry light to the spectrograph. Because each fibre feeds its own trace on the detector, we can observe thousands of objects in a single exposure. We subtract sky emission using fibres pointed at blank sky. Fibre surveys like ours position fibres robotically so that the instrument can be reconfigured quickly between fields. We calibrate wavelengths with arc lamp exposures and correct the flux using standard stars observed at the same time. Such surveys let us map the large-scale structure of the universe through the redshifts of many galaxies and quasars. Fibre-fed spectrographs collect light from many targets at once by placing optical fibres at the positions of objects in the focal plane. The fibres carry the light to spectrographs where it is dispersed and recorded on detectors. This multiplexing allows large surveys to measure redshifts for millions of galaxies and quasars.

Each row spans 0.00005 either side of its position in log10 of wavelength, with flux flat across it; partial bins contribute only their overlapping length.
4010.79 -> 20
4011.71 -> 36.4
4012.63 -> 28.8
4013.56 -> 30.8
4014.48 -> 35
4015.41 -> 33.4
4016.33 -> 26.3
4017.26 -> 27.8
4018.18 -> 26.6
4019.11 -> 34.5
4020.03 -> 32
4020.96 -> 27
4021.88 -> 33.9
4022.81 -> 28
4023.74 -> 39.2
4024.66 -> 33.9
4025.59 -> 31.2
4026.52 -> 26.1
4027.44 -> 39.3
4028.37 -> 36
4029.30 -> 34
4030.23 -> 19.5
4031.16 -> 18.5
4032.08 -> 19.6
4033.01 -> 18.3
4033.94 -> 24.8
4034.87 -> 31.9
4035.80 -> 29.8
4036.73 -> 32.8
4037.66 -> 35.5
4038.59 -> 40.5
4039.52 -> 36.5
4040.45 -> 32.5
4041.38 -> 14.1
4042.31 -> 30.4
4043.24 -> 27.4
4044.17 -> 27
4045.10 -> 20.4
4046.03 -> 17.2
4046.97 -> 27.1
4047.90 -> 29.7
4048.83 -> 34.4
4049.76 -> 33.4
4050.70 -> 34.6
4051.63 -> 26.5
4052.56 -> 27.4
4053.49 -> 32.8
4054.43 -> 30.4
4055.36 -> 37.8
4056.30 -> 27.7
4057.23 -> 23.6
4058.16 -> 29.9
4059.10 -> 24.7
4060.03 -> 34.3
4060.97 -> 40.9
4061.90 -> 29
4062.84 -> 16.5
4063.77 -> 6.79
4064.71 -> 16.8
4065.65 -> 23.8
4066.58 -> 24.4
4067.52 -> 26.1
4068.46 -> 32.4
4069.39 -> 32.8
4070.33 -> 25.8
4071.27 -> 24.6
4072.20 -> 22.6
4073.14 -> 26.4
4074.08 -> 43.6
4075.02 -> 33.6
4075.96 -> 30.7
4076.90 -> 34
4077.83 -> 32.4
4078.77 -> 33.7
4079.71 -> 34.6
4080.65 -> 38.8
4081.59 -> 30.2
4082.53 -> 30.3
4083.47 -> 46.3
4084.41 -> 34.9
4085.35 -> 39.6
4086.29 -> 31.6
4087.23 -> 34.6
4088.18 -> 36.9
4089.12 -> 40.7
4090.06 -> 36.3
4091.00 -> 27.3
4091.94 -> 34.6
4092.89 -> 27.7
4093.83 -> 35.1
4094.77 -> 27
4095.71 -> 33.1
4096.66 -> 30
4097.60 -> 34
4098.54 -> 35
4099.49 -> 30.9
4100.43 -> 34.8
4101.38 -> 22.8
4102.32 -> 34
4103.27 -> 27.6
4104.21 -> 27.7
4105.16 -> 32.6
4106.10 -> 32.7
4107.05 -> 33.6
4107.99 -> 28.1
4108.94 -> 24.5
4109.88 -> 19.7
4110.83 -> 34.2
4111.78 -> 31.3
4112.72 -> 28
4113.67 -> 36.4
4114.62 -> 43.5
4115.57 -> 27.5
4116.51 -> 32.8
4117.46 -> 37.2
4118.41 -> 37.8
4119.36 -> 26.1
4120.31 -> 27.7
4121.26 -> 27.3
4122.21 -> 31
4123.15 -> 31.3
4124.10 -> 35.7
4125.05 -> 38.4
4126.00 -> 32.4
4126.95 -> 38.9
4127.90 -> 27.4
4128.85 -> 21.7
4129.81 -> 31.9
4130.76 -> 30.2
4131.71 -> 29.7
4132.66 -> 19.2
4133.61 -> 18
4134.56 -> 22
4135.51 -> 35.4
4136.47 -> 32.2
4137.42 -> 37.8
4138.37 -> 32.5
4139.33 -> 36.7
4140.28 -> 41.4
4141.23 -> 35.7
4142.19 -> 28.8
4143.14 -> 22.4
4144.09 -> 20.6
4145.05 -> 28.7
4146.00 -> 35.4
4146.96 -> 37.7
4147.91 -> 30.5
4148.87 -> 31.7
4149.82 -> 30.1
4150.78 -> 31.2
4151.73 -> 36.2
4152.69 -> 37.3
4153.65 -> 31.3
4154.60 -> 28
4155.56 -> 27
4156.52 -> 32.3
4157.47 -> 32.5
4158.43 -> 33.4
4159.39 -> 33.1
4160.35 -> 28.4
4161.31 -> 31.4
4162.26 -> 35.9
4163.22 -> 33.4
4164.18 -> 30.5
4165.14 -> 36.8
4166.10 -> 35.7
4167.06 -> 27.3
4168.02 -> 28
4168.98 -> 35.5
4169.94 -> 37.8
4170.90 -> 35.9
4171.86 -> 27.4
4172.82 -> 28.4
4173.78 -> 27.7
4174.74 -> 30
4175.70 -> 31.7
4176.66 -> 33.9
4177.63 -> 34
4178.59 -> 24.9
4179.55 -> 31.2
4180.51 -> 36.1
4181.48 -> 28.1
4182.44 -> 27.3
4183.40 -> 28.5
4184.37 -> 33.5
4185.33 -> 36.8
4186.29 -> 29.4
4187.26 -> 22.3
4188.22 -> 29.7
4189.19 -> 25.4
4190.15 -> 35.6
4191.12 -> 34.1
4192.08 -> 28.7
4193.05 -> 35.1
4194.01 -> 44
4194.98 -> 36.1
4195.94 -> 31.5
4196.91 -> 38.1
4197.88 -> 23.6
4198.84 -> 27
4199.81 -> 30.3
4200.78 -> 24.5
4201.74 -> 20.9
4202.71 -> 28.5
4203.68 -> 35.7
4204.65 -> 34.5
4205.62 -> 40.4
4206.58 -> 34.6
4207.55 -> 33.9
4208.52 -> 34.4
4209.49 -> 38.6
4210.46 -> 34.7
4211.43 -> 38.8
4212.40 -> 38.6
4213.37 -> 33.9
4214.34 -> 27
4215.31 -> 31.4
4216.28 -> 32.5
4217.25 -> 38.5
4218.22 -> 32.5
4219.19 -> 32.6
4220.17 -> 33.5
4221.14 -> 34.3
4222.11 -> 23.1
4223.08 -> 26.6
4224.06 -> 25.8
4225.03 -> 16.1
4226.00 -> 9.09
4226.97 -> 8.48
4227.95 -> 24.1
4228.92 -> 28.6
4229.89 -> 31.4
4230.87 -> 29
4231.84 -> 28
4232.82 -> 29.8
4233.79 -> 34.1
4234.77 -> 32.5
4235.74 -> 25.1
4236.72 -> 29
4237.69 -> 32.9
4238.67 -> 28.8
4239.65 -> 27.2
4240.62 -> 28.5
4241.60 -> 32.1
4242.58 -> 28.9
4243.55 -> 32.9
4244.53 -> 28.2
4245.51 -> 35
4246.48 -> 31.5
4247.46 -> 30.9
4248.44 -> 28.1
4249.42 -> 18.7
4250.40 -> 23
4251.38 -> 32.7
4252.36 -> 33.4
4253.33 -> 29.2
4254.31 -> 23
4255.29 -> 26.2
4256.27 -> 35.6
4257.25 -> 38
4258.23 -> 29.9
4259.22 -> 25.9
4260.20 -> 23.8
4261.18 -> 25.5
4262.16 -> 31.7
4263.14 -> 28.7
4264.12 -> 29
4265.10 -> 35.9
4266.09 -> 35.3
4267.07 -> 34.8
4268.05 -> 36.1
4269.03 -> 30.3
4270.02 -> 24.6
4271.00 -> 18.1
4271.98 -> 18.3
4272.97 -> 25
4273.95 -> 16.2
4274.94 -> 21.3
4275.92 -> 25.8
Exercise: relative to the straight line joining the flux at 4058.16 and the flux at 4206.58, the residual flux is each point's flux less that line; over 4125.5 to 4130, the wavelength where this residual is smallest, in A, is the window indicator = 4128.85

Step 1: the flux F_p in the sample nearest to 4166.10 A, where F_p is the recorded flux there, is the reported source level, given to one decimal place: 35.7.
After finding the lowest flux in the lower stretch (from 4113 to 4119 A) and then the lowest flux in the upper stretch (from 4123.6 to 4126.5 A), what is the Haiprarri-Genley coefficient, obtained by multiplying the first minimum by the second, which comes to 891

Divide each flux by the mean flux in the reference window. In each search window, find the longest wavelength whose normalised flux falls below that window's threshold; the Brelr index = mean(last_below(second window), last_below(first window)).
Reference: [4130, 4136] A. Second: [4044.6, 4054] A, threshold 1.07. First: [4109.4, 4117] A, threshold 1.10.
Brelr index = 4084.1 A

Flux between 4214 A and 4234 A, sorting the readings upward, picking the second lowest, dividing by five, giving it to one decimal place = 1.8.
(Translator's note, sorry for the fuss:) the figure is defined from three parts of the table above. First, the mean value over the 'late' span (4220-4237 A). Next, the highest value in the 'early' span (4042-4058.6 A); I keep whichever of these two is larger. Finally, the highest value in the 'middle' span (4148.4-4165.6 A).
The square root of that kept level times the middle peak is 37.5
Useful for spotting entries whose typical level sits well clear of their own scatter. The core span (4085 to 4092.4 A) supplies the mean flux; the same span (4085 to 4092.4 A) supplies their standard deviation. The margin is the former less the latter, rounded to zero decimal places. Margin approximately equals 31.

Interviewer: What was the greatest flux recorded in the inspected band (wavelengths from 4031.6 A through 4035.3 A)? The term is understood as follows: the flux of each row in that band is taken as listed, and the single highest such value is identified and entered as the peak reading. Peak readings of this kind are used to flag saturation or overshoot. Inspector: 31.9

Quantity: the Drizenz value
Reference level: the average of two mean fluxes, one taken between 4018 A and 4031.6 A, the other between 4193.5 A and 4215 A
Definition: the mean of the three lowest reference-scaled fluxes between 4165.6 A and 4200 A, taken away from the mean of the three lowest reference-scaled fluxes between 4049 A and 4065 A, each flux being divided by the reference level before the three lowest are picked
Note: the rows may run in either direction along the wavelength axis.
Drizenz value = -0.32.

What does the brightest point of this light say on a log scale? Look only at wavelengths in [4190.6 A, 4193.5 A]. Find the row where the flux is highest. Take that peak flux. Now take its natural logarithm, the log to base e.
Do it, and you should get 3.56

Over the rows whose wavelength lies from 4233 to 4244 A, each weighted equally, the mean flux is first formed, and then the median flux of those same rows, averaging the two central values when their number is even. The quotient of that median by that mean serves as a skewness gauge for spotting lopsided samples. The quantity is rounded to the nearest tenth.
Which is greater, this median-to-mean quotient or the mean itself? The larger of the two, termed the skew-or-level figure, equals 30.2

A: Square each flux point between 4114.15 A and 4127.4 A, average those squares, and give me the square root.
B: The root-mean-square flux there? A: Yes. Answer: 33.8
